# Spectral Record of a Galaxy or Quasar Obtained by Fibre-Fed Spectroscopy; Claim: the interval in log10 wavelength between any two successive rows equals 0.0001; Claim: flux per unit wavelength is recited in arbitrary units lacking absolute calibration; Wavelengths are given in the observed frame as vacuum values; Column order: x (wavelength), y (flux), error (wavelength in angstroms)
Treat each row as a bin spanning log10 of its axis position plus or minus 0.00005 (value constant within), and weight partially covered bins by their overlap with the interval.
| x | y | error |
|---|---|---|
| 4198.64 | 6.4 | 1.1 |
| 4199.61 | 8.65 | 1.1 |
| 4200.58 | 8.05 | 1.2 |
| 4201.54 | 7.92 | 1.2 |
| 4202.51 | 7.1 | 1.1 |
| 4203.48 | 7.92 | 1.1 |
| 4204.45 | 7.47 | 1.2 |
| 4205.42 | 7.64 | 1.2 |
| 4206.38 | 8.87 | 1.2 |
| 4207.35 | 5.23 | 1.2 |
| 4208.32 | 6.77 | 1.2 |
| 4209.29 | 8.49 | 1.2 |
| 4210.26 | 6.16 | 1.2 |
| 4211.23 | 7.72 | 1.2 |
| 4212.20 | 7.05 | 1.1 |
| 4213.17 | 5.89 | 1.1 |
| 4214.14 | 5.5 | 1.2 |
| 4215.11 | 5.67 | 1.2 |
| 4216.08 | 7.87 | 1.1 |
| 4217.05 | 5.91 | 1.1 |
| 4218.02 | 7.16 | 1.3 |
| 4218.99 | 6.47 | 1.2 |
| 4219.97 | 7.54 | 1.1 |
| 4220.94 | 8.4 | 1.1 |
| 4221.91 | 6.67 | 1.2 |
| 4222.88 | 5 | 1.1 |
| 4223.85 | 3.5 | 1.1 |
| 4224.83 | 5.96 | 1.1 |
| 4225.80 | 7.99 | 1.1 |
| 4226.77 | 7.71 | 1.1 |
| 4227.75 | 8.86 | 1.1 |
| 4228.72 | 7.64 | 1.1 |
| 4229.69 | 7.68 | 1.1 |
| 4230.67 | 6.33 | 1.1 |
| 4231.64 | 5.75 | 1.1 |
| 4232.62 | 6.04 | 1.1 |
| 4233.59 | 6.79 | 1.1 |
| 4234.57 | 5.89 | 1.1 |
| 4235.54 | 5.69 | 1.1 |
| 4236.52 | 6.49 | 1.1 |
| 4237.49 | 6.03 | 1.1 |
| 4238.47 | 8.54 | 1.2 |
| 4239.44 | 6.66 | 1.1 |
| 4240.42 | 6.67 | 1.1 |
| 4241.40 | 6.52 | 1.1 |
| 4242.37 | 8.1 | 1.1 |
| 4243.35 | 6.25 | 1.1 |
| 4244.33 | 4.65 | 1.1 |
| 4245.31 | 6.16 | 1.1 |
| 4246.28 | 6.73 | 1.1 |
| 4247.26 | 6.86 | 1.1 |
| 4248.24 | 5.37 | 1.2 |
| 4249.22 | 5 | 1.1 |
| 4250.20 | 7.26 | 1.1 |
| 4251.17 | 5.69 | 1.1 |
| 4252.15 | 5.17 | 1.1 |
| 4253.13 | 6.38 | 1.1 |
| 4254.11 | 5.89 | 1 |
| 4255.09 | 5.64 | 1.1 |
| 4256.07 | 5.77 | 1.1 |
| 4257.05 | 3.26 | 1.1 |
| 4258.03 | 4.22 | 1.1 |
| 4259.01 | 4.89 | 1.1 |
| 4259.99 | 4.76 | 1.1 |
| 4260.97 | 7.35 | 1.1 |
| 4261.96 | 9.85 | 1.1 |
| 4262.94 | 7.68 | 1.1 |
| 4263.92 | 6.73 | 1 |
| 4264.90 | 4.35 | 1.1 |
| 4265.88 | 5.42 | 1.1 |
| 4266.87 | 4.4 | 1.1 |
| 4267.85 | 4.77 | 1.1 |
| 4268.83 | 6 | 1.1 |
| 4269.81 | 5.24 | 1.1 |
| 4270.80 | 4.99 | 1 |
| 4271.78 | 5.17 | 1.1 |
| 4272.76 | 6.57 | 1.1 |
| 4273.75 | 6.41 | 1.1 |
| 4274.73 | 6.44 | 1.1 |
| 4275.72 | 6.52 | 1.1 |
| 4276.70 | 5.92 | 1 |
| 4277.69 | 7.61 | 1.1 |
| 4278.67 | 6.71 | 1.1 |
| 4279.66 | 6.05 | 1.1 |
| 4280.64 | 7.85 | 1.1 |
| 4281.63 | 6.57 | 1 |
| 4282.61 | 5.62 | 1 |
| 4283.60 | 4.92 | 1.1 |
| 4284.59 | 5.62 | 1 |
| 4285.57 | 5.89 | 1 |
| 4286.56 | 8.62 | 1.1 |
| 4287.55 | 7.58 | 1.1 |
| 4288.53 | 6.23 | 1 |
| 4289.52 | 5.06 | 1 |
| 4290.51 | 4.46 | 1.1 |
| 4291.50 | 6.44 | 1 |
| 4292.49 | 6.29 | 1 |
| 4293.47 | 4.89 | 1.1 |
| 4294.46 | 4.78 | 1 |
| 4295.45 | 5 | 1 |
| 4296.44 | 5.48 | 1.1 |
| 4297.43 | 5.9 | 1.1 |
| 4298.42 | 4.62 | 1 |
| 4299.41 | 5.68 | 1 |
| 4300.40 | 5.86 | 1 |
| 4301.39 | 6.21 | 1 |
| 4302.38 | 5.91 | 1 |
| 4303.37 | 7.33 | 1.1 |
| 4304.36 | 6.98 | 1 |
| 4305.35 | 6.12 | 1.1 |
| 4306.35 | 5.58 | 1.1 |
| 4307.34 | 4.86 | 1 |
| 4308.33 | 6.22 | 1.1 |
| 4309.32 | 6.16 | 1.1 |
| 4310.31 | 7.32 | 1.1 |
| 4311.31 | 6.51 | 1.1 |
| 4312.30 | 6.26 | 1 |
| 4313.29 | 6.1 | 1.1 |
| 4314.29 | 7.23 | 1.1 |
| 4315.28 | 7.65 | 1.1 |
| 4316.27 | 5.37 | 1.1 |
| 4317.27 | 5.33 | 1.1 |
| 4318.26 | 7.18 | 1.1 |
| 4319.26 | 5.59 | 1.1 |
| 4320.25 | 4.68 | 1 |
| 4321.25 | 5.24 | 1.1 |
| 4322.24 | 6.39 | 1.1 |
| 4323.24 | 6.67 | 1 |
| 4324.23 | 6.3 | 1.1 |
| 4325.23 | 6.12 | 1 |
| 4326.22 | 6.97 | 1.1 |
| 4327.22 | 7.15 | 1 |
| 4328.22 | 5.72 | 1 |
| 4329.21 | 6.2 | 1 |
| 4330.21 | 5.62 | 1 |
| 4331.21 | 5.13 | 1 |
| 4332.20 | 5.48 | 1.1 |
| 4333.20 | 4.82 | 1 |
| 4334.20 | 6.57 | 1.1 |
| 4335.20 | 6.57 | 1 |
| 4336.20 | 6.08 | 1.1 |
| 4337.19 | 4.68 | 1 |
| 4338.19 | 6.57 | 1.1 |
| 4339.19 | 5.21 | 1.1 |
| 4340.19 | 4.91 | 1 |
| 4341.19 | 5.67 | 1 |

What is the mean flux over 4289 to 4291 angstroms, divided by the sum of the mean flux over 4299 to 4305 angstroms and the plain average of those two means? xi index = 0.401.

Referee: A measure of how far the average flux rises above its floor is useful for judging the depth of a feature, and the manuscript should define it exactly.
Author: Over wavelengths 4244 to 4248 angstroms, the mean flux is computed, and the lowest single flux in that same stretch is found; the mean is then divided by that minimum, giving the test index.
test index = 1.31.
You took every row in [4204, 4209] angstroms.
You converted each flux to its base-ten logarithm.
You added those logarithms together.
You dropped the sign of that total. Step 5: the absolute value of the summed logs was 4.3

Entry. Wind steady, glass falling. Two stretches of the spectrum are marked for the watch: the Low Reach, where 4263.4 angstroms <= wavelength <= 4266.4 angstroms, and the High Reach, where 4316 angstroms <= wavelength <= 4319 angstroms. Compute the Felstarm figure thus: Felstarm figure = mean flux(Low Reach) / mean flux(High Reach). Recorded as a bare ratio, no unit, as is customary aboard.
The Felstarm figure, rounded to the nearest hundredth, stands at 0.92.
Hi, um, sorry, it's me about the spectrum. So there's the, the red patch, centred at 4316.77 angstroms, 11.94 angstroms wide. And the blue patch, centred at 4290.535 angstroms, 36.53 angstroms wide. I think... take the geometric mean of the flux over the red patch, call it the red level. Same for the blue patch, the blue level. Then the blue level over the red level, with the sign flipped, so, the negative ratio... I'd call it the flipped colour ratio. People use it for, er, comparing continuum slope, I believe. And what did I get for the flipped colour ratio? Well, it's -0.990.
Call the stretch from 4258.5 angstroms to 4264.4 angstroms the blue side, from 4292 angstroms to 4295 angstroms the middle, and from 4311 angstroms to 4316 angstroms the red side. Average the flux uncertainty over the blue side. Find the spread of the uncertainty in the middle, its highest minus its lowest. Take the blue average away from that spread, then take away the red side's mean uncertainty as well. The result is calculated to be -2.06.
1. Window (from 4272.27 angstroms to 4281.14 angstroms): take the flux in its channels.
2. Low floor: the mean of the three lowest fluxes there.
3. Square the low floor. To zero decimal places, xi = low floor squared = 38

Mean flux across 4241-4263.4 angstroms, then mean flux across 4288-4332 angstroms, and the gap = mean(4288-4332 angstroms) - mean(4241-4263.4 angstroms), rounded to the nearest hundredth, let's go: -0.09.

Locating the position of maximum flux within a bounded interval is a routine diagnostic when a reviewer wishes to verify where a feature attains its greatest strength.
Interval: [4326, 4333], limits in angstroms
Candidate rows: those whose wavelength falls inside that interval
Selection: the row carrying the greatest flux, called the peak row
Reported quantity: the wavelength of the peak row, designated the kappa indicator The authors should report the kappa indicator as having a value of 4327.22 angstroms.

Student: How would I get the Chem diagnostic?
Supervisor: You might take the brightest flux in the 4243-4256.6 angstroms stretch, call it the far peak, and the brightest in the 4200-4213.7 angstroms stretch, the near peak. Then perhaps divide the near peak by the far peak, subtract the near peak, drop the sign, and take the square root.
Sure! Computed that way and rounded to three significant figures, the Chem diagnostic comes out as 2.77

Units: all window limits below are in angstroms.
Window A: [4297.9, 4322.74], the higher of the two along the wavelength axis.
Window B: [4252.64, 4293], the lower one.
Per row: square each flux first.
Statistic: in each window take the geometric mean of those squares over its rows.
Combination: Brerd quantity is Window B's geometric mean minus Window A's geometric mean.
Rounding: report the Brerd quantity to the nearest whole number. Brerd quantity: -2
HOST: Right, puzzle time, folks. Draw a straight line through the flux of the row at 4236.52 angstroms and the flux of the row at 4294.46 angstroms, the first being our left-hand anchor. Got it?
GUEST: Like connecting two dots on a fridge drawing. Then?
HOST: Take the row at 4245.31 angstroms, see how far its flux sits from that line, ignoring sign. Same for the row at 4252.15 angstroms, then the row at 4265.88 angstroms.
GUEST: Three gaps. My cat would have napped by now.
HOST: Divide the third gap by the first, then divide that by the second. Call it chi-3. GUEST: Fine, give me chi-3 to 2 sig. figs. 3.4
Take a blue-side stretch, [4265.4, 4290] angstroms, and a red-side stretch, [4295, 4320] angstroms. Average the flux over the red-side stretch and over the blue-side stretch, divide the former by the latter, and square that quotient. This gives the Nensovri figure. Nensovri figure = 1.00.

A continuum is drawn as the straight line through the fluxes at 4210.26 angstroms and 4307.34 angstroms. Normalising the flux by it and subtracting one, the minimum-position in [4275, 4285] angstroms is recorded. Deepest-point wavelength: 4283.60 angstroms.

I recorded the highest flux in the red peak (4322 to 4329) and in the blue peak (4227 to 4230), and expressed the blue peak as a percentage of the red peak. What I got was 124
